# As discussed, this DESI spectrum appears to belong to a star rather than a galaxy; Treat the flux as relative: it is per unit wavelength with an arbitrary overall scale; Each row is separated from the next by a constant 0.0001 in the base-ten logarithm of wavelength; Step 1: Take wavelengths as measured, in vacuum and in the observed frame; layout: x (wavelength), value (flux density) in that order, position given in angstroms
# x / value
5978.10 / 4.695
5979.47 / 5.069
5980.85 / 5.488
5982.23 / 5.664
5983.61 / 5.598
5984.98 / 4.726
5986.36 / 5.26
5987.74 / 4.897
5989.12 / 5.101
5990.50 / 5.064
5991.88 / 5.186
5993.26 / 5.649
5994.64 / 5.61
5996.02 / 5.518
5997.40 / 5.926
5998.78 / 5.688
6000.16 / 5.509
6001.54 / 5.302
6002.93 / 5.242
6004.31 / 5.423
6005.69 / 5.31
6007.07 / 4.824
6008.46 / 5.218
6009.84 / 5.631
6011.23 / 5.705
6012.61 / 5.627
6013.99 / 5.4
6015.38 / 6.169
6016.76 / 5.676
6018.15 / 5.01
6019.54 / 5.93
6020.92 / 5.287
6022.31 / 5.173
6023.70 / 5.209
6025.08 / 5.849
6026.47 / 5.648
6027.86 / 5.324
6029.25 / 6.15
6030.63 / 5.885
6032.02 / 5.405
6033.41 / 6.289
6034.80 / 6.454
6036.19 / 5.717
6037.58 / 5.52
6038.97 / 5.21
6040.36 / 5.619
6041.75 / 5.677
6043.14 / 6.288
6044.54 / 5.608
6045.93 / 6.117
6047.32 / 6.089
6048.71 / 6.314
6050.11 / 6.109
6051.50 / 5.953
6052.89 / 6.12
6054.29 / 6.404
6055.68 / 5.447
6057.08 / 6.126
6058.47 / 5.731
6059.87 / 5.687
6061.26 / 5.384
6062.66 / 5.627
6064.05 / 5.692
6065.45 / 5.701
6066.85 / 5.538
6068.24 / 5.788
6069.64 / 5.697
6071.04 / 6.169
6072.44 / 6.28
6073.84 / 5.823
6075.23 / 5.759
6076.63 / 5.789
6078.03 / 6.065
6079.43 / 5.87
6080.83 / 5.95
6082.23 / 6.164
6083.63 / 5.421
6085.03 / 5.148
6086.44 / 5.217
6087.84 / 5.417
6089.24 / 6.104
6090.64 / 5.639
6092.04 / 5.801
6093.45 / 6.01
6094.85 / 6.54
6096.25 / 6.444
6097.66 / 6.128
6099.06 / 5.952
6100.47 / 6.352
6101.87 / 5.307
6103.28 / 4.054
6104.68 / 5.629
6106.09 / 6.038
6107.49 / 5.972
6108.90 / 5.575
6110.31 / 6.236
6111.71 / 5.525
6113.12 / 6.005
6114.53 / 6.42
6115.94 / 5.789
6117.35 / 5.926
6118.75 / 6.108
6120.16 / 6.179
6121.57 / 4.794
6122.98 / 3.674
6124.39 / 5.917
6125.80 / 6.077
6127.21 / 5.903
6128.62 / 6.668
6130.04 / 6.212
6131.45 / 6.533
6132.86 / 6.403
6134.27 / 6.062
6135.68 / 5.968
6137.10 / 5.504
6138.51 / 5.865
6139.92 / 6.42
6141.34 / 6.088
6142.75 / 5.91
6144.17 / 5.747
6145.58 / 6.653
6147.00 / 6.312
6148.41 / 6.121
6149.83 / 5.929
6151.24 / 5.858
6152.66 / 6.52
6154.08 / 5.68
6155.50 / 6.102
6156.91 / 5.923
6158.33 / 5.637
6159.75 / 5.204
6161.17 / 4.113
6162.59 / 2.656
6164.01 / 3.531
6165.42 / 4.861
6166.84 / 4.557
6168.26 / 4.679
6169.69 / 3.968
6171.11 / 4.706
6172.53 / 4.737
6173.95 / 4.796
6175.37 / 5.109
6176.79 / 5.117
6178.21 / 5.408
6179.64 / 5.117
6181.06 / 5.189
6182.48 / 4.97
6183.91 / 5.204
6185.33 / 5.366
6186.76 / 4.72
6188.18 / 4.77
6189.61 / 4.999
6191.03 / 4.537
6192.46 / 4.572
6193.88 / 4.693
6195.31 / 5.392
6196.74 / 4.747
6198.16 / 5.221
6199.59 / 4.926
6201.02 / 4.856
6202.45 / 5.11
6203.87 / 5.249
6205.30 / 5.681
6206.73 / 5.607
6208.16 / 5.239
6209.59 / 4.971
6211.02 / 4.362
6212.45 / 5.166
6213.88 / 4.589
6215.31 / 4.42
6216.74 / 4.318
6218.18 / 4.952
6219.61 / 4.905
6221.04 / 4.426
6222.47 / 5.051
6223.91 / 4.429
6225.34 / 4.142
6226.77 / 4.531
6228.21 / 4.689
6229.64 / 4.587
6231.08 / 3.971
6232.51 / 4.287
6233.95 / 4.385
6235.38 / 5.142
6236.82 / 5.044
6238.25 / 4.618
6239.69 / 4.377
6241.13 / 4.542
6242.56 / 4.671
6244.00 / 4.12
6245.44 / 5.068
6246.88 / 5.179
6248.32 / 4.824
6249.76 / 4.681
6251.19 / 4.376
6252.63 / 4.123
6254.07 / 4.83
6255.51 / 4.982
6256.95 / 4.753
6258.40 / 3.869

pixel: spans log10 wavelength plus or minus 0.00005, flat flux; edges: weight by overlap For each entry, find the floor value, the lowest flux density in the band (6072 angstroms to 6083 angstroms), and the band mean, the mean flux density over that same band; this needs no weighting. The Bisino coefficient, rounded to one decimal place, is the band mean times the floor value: 34.3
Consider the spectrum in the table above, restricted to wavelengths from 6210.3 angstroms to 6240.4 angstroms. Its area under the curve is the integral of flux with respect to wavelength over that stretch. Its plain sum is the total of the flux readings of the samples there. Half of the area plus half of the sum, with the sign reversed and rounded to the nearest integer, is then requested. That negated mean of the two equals -117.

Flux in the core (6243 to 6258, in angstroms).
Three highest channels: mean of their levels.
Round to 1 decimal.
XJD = 5.1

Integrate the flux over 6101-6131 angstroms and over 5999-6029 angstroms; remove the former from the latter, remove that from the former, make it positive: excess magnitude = 180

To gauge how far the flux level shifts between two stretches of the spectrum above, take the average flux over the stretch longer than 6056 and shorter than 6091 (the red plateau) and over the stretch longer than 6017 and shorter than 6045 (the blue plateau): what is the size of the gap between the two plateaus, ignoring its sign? 0.09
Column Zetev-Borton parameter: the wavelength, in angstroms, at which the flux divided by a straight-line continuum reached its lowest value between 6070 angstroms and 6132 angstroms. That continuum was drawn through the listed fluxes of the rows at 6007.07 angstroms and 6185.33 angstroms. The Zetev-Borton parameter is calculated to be 6122.98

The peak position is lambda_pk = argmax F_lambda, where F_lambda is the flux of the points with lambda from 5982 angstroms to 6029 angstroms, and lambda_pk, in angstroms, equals 6015.38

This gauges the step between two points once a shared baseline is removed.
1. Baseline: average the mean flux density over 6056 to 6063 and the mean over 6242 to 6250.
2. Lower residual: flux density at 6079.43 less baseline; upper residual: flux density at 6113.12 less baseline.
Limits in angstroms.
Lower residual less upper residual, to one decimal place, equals -0.1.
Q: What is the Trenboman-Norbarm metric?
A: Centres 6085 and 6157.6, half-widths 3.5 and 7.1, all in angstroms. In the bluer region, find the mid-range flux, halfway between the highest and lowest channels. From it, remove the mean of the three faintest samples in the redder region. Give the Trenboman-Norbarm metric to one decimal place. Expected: 2.2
